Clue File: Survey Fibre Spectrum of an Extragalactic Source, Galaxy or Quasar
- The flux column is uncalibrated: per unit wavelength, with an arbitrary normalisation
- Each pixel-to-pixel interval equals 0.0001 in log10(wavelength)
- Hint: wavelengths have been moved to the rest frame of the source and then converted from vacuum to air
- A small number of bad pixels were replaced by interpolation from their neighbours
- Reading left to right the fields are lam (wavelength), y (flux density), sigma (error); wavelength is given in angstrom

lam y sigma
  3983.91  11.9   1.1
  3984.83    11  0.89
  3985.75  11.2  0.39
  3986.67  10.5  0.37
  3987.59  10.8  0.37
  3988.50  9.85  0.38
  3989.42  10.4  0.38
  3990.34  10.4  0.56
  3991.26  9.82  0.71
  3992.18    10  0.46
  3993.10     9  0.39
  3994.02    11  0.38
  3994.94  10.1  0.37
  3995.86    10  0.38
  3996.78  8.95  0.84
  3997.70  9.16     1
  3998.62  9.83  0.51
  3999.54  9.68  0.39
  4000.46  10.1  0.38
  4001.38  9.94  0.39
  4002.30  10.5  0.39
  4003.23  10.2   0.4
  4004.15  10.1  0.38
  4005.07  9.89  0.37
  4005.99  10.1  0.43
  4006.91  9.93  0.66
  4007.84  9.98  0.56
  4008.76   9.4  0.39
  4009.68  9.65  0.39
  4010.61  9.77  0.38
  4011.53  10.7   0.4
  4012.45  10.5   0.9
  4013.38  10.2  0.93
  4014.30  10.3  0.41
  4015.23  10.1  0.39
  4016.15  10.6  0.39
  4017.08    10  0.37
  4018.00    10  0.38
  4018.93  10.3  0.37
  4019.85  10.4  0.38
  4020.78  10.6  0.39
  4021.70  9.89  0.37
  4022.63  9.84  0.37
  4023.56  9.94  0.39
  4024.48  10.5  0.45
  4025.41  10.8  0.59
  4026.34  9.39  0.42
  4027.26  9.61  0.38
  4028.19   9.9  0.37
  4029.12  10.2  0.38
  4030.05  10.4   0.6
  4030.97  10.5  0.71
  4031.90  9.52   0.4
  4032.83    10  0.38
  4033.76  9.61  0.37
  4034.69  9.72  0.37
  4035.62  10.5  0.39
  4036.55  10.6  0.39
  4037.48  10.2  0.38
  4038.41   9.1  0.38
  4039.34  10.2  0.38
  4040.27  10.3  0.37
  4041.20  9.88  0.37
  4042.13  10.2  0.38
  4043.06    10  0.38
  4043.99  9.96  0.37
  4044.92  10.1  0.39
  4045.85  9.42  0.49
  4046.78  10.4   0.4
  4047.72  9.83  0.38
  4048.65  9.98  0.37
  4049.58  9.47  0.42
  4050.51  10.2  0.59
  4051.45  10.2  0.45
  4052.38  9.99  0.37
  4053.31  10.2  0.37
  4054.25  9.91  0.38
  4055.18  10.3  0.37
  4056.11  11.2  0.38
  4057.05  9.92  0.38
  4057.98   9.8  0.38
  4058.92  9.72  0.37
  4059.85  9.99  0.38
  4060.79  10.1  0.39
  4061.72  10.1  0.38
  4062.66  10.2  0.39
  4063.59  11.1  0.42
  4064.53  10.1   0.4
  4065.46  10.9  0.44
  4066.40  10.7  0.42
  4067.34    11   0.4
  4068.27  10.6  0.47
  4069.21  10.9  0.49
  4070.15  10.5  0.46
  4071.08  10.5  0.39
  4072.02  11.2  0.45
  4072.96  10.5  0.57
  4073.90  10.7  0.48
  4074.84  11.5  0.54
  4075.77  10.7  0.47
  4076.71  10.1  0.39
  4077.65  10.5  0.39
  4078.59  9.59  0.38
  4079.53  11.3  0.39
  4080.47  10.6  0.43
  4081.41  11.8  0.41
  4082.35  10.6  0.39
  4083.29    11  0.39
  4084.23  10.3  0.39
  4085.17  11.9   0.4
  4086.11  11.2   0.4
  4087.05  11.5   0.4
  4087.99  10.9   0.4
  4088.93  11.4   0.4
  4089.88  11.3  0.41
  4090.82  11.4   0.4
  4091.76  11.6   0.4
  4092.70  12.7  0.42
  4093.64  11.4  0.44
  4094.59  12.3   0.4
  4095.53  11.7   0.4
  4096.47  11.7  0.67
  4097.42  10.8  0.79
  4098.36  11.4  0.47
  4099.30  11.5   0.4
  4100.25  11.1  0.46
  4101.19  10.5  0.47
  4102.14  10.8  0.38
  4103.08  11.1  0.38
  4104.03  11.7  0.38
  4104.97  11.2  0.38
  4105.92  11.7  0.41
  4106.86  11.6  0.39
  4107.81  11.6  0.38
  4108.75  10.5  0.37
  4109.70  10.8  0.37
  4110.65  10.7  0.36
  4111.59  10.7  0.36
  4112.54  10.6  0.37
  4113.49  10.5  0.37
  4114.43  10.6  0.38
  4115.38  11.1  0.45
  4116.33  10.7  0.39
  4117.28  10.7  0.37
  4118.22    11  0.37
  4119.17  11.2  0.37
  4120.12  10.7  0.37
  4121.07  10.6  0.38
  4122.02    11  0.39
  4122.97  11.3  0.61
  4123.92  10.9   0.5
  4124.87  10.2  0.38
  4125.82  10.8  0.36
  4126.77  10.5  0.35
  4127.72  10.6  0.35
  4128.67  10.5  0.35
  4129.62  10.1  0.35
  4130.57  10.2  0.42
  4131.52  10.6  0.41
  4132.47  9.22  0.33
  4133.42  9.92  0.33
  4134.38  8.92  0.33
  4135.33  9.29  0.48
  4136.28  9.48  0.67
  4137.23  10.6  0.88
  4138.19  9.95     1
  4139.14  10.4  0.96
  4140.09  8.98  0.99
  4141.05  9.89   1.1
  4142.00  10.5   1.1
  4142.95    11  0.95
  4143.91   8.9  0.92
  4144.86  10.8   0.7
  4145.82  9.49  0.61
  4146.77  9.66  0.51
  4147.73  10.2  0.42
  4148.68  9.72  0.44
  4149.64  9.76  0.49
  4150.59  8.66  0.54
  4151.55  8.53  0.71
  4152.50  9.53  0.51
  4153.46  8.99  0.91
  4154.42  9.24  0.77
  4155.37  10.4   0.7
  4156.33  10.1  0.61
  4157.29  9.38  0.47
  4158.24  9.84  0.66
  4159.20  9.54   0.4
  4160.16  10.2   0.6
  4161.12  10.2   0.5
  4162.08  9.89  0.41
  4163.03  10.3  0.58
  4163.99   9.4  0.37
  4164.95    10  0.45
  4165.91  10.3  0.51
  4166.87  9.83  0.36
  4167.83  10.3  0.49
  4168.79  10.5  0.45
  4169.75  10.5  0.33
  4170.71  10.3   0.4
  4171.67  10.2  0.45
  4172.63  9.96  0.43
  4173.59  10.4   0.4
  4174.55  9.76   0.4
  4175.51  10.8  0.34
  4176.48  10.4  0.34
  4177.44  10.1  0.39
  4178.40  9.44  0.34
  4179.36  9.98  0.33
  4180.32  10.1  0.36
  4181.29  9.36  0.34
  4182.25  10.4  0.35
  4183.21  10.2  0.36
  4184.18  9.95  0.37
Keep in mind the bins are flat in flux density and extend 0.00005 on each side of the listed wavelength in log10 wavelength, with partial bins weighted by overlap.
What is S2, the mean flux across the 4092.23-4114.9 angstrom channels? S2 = 11.2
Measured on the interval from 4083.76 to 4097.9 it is 11.5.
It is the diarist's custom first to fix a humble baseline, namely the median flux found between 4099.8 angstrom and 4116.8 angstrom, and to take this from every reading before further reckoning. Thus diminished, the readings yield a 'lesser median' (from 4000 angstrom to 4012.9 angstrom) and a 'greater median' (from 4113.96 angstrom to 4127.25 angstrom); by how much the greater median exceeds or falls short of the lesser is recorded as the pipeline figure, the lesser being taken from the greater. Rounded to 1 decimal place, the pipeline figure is 0.7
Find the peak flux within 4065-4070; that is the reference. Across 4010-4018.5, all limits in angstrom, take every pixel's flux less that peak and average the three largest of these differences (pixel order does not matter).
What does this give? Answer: -0.4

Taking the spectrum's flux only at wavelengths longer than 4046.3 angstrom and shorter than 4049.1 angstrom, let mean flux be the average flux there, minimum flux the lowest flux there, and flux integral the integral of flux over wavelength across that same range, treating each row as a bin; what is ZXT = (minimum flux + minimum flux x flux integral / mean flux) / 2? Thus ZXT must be 18.7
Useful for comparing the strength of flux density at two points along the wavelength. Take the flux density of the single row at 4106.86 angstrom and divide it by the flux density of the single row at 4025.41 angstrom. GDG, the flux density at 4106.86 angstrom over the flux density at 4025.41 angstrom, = 1.07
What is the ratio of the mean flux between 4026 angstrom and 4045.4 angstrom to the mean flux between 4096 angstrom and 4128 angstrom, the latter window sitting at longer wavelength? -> 0.91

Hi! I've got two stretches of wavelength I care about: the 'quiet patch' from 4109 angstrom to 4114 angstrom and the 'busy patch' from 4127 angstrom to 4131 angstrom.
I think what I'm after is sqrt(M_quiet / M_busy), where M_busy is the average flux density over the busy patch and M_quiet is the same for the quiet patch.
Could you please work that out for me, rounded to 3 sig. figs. 1.01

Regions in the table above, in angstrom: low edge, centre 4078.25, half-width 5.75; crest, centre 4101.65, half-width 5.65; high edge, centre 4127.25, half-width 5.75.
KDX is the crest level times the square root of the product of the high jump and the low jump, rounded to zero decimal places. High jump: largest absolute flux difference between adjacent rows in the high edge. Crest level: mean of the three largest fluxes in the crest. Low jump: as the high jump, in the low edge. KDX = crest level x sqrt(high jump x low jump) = 18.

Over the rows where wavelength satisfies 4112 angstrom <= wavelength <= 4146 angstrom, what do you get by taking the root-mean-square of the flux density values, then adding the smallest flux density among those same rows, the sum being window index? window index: 19.2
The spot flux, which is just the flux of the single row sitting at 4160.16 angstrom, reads 10.2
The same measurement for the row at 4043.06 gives 10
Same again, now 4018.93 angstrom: 10.3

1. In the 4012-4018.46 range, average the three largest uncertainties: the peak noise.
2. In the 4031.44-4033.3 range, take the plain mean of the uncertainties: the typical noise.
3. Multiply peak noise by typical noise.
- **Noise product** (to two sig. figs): 0.29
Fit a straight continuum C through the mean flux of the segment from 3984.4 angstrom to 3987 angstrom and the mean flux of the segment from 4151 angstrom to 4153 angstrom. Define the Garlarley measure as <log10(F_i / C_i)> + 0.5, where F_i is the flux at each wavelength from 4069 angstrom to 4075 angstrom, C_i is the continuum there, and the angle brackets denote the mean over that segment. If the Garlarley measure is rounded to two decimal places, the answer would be 0.54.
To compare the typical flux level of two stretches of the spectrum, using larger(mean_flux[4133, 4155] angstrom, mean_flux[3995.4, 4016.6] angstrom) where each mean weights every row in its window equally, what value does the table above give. 10.0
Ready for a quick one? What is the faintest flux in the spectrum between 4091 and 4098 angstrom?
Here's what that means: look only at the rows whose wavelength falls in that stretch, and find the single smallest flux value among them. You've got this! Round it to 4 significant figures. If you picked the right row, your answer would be 10.80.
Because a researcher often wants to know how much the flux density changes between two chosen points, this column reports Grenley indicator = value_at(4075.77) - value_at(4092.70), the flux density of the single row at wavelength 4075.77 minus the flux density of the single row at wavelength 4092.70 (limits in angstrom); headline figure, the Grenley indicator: -2.00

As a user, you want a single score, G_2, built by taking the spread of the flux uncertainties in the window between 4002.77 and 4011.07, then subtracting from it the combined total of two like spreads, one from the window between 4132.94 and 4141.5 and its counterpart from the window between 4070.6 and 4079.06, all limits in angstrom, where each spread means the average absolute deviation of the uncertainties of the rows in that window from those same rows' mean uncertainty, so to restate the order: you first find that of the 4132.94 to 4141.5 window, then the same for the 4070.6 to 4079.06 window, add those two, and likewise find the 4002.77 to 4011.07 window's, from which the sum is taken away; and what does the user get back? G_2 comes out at -0.24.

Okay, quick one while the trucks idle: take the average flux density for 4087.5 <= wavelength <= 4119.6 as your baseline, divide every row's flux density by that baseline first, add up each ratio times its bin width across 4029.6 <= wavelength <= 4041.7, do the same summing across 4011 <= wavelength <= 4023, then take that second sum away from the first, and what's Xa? -0.2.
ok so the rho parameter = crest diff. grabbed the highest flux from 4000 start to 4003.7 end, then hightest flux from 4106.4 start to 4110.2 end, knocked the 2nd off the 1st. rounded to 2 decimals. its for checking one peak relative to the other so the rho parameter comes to -1.10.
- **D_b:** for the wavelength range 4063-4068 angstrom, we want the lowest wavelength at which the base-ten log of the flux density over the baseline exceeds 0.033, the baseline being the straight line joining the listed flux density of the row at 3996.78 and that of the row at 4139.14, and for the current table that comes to 4063.59 angstrom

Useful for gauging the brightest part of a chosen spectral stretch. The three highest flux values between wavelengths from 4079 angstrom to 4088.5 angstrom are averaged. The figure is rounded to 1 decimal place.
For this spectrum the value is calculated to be 11.7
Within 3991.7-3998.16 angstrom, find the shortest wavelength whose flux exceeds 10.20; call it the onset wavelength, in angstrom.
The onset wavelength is 3994.02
